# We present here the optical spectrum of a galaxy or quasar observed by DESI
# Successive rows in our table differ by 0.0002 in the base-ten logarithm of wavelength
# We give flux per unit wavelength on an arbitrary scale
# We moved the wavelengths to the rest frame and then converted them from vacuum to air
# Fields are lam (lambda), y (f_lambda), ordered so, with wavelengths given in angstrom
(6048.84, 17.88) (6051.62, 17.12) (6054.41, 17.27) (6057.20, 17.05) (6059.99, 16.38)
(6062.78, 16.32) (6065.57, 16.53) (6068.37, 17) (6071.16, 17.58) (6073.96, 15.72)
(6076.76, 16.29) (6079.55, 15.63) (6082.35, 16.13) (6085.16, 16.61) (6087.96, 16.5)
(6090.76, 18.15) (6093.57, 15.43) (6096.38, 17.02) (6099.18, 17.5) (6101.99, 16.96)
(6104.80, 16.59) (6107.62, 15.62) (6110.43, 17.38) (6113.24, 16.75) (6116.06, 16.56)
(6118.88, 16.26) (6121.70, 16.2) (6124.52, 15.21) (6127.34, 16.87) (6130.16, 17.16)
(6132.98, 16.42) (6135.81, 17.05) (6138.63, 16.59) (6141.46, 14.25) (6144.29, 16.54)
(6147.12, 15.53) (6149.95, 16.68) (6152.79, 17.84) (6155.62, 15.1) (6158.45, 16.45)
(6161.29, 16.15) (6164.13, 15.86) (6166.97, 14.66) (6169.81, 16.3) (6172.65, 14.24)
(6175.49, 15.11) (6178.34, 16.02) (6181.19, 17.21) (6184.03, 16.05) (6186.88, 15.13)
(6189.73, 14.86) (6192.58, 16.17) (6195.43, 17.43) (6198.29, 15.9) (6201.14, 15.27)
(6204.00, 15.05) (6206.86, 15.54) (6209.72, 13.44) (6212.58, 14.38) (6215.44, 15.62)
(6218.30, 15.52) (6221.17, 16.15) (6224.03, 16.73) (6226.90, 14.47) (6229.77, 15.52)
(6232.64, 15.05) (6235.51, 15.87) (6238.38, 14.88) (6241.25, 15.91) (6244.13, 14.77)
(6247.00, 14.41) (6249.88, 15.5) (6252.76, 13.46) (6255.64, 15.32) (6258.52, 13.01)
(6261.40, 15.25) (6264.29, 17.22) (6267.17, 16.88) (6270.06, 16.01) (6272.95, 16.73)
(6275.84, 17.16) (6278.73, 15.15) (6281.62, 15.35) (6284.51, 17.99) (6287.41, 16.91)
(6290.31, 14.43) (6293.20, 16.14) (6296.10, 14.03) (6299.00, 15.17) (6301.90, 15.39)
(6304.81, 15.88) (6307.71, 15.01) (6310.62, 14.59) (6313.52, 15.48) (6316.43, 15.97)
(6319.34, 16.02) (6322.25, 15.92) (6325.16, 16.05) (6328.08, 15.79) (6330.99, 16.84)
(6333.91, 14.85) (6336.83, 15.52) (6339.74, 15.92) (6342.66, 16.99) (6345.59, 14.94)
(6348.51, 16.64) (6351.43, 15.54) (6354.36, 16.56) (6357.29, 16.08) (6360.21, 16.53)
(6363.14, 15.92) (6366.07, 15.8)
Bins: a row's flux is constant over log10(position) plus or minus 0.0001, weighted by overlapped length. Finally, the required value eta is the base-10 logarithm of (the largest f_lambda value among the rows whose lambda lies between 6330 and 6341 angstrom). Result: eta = 1.226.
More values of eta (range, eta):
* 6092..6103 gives 1.243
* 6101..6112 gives 1.240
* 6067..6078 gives 1.245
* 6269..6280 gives 1.235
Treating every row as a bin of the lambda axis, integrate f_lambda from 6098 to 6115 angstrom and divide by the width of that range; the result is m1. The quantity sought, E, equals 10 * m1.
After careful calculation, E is 167.8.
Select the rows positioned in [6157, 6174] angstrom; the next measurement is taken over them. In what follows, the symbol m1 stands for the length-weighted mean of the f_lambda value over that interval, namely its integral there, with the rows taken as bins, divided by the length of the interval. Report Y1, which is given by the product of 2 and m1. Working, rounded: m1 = 15.6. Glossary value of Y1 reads 31.2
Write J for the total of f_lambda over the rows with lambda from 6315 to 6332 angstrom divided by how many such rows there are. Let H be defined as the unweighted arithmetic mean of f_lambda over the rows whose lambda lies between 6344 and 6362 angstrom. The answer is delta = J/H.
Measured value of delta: 1.00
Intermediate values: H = 16.0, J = 16.1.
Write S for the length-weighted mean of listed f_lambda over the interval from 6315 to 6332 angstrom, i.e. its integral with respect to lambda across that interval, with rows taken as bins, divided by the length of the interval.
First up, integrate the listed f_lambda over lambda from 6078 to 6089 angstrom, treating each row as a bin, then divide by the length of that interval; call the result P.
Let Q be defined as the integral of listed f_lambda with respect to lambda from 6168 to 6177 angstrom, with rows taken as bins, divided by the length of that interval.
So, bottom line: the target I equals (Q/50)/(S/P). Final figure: 0.307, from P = 16.2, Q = 15.2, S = 16.1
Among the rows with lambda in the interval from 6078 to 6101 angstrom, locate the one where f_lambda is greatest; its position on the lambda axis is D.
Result 6090.76 angstrom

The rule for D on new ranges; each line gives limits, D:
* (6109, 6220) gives 6152.79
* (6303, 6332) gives 6330.99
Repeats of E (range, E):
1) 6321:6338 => 158.3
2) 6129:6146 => 163.1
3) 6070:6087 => 163.1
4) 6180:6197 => 161.3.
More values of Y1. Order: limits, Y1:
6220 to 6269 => 30.6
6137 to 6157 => 32.2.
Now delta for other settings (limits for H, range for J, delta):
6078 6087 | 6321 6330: 0.99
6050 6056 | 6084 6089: 0.96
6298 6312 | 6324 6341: 1.04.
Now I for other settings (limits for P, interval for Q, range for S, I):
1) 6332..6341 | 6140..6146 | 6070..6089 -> 0.292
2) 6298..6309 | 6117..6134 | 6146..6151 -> 0.312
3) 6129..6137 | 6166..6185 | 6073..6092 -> 0.321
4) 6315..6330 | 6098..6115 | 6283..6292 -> 0.326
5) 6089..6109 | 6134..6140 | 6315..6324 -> 0.352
